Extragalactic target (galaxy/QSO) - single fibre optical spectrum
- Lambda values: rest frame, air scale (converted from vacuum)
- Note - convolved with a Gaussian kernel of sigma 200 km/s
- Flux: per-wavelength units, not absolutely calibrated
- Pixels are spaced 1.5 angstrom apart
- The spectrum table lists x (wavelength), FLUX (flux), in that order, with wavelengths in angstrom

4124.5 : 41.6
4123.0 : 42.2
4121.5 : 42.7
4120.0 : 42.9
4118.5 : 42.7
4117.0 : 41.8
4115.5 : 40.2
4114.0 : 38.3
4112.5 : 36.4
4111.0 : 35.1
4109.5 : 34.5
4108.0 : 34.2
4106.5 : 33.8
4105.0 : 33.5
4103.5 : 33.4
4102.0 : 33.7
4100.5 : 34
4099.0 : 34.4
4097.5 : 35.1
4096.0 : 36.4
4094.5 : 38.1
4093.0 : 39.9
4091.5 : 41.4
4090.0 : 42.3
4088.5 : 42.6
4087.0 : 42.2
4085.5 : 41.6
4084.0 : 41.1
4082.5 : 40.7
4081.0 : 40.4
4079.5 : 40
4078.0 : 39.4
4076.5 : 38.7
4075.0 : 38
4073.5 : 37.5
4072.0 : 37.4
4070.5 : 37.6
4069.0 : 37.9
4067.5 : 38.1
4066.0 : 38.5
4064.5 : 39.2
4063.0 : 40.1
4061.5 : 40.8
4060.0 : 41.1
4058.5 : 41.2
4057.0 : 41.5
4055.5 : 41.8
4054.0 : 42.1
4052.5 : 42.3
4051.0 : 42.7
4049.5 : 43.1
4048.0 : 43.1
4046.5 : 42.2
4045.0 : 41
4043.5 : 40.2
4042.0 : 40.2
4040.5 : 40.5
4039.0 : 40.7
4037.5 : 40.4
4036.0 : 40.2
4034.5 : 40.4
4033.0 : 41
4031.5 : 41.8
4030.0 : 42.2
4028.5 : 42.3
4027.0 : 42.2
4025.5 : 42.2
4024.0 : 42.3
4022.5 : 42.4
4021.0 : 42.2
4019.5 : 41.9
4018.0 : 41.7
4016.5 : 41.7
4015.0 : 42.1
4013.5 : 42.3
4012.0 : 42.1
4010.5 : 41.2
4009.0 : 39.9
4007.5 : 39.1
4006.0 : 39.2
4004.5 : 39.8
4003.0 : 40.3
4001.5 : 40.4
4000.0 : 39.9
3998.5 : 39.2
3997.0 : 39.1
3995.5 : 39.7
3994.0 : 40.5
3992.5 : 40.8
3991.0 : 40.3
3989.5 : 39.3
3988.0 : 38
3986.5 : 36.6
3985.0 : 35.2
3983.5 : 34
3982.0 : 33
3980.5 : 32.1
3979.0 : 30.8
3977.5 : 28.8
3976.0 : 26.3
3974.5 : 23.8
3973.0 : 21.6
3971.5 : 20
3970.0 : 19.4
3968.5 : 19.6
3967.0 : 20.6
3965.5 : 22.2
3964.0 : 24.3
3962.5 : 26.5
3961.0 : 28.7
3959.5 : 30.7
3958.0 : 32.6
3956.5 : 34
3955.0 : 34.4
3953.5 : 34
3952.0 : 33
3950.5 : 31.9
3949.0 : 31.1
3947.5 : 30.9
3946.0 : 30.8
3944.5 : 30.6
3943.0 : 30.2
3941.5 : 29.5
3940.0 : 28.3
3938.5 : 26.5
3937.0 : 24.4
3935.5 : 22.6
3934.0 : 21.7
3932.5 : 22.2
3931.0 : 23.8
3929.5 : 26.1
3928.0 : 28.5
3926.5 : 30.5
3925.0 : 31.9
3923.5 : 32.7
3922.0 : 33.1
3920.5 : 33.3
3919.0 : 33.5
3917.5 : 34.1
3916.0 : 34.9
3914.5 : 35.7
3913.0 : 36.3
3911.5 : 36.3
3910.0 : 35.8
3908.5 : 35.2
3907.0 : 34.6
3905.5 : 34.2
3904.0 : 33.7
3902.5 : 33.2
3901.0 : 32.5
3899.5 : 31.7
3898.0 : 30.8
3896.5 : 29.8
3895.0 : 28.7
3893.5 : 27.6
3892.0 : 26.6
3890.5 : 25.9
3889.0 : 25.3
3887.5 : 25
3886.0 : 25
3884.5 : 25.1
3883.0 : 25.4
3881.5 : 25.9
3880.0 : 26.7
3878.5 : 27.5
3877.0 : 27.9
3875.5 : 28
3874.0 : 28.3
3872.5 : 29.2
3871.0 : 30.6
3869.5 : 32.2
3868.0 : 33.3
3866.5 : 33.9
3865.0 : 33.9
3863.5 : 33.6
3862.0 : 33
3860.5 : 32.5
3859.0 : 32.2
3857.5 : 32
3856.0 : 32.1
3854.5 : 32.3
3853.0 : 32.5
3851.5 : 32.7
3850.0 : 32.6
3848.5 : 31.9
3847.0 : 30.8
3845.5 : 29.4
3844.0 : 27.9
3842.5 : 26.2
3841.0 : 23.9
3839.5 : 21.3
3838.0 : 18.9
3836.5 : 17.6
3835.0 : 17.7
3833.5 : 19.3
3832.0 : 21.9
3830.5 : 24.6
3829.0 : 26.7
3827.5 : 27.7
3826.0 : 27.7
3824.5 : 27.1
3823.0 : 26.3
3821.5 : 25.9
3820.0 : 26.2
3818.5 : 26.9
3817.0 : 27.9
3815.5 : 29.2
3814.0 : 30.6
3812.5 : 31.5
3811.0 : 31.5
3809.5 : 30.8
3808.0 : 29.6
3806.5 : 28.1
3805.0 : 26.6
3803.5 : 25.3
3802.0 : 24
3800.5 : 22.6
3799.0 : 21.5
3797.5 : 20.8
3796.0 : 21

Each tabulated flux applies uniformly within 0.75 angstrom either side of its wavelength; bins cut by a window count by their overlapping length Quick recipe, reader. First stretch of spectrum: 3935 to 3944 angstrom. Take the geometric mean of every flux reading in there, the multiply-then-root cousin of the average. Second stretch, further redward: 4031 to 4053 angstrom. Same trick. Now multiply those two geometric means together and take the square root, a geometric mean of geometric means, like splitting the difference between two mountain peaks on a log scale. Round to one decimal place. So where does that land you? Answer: 33.3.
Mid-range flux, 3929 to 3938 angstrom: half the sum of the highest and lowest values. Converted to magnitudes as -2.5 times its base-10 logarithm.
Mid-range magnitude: -3.45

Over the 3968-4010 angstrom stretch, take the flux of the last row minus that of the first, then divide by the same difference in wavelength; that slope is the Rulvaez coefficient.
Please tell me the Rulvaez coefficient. 0.5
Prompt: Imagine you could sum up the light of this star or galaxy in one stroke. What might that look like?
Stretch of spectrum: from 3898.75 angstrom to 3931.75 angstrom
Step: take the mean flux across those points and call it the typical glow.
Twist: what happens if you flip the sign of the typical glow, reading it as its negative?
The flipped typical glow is -33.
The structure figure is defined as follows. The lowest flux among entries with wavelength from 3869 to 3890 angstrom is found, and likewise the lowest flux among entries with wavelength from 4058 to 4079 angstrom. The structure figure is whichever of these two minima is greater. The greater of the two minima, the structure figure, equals 37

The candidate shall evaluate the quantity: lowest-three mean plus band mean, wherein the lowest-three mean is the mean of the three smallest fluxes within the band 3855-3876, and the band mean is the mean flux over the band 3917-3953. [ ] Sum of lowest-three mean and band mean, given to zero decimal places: 58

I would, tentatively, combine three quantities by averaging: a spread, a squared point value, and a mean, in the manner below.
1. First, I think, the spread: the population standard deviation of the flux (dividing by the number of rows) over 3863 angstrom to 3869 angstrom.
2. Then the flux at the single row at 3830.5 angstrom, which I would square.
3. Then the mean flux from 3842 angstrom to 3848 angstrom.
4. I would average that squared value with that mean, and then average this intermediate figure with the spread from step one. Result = 159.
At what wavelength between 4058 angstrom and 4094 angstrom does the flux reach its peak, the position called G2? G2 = 4088.5 angstrom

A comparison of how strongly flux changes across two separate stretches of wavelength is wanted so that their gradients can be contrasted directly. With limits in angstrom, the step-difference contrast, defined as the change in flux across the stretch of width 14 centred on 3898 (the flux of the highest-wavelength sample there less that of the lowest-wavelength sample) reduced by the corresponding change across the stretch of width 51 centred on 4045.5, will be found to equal 11.7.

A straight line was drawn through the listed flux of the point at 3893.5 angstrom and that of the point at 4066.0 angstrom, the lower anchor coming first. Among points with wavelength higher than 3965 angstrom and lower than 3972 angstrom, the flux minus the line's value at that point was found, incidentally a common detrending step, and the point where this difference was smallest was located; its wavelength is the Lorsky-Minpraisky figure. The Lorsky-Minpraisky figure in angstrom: 3970.0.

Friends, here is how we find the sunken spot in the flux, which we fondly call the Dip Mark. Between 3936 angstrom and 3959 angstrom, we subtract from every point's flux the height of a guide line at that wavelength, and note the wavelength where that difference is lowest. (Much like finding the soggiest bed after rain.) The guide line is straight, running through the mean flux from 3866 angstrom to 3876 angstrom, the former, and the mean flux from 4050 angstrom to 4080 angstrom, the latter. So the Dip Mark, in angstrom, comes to 3937.0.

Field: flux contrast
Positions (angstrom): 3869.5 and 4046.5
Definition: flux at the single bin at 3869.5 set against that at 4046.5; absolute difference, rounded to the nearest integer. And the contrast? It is 10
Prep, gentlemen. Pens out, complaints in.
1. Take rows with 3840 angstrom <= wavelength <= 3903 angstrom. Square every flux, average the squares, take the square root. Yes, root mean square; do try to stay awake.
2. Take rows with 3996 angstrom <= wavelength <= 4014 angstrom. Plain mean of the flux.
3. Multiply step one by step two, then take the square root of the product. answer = 35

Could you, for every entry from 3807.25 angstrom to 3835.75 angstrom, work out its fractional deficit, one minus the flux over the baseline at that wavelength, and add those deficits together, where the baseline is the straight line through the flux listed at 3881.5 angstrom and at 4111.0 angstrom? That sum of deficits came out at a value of -3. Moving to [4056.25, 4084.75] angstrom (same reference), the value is -3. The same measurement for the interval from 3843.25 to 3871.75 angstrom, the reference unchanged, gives -5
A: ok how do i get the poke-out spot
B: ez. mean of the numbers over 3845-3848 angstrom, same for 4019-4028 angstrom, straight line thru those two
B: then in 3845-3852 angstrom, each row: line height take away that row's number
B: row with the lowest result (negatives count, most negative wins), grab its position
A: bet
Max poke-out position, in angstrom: 3850.0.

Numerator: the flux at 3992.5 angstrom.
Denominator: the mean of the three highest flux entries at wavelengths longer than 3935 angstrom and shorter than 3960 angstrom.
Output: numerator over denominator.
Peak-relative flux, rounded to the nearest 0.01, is 1.20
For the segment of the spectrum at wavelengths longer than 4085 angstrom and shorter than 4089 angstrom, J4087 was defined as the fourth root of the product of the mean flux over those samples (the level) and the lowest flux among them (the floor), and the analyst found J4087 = 6.5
